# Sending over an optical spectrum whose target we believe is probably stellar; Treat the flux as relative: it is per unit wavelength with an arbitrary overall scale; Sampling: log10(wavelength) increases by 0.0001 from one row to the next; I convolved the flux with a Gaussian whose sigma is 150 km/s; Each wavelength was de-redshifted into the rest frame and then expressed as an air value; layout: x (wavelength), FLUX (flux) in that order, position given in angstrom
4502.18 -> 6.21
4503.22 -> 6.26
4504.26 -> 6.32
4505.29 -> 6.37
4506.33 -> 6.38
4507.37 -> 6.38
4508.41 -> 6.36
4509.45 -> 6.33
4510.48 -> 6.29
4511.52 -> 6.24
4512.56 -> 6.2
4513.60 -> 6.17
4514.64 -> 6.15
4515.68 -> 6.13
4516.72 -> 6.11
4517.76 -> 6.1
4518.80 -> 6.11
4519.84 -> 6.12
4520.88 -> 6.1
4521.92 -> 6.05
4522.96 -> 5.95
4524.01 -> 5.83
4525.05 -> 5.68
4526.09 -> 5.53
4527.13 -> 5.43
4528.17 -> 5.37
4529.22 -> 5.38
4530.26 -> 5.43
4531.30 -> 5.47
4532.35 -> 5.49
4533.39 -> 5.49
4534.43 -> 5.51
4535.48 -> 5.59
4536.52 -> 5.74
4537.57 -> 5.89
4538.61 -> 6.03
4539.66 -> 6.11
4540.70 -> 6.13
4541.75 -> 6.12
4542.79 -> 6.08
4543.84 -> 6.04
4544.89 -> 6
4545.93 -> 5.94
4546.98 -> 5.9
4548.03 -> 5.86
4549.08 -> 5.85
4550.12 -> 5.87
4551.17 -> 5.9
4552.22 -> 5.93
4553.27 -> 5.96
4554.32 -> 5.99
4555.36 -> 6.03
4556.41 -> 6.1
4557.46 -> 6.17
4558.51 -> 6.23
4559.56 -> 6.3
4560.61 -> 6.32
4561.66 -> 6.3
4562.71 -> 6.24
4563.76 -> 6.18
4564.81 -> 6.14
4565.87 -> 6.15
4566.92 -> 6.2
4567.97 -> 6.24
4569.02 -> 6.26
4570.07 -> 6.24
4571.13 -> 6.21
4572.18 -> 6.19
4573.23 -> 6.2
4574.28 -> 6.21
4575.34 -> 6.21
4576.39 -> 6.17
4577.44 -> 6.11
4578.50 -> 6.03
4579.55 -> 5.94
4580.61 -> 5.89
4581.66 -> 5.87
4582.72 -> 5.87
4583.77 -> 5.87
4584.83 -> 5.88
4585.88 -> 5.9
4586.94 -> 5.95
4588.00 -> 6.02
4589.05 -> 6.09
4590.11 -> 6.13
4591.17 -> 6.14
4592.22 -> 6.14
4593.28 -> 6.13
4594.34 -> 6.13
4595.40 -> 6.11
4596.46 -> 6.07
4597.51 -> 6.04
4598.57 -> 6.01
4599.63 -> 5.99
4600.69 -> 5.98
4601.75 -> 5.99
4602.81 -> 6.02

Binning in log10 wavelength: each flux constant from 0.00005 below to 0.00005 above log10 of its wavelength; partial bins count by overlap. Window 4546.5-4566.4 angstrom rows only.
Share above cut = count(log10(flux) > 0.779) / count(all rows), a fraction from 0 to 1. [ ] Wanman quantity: 0.6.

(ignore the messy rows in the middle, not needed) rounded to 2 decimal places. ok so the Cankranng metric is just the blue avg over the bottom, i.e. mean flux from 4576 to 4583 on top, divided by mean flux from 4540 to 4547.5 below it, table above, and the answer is 0.99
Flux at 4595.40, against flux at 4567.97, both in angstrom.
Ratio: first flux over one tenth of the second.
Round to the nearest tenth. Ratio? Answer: 9.8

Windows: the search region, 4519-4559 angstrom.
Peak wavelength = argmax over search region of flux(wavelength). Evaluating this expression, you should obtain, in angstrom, 4558.51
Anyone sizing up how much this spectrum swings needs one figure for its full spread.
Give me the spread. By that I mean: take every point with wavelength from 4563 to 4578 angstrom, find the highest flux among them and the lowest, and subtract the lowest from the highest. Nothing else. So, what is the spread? 0.15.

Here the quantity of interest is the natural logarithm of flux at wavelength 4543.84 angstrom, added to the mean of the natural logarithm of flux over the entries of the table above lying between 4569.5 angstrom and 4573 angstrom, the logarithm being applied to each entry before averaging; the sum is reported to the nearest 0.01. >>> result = 3.63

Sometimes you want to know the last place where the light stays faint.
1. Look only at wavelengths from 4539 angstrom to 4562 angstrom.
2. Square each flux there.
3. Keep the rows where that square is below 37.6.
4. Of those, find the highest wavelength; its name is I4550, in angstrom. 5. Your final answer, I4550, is 4556.41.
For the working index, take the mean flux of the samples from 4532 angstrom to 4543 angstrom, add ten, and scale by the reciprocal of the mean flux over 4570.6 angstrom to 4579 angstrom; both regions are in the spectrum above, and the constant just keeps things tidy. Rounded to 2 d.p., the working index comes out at 2.57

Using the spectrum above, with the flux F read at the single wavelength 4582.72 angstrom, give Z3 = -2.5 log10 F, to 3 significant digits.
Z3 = -1.92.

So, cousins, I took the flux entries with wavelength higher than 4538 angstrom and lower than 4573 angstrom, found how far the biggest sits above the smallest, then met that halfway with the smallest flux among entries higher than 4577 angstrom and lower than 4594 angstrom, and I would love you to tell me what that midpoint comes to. 3.17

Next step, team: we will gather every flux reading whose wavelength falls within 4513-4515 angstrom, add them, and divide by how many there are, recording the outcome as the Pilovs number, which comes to 6.16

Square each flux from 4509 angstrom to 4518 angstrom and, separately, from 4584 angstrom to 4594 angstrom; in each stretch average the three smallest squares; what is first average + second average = 72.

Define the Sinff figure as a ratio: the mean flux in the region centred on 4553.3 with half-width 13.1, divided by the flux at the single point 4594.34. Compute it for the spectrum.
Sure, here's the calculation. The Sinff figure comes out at 0.99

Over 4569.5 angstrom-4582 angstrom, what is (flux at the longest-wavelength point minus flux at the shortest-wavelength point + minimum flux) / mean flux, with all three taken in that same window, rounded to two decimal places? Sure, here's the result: 0.90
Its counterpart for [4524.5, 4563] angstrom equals 1.01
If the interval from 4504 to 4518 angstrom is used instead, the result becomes 0.94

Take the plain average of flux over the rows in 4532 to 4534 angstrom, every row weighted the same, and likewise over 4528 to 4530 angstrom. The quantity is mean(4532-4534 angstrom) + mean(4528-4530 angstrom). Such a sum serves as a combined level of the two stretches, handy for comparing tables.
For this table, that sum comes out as 10.9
